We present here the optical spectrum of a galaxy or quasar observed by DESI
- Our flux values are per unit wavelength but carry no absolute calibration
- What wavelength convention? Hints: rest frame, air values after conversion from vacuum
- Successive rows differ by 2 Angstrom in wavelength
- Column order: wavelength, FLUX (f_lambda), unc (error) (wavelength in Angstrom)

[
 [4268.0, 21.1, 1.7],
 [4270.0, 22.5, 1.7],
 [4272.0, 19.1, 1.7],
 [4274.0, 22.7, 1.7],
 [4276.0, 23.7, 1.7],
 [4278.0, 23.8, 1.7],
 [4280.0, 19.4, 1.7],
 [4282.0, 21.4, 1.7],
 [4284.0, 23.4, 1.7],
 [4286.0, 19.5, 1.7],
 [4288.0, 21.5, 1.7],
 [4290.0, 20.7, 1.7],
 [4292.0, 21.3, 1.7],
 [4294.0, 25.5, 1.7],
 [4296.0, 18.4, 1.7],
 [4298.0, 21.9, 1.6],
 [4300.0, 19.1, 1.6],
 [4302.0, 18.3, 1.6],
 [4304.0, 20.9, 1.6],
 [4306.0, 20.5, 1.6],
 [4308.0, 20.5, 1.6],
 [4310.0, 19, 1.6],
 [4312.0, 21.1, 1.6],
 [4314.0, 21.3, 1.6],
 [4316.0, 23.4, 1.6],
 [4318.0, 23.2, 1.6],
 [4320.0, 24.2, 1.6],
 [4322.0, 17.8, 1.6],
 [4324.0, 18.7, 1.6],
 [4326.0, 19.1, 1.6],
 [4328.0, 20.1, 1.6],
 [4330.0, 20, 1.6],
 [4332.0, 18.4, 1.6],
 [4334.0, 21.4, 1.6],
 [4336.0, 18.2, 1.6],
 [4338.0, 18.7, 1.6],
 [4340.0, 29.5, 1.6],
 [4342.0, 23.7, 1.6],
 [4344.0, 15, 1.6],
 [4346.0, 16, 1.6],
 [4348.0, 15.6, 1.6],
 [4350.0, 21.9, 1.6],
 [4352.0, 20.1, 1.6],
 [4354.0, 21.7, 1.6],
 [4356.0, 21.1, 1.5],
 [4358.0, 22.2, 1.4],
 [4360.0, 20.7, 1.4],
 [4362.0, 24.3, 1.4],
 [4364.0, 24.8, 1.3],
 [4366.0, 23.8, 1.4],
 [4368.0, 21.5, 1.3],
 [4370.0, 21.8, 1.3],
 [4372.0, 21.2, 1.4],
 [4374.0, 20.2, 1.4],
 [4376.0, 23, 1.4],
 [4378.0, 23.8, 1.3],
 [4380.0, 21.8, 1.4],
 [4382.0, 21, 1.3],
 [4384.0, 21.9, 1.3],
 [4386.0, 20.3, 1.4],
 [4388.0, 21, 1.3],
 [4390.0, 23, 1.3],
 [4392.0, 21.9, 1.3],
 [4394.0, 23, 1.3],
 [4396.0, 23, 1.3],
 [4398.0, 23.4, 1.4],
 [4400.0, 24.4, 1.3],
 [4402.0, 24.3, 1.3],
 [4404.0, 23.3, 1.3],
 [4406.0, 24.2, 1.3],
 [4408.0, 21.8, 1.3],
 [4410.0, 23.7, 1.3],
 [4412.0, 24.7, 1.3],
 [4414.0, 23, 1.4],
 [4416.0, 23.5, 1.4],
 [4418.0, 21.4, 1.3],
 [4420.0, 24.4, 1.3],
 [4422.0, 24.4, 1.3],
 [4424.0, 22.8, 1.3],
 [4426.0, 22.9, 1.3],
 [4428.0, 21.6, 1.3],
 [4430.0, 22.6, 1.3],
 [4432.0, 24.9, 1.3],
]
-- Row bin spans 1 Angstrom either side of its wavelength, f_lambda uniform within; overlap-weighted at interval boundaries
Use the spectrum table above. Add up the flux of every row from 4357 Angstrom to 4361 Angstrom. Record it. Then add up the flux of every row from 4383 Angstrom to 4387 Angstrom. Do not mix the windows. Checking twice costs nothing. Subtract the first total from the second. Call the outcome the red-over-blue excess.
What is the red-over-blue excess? -0.7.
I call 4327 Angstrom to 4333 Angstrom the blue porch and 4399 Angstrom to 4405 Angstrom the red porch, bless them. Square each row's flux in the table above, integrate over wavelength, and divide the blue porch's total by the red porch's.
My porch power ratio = 0.66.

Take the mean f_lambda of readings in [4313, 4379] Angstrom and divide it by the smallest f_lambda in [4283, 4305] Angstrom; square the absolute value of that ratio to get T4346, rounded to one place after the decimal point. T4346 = 1.3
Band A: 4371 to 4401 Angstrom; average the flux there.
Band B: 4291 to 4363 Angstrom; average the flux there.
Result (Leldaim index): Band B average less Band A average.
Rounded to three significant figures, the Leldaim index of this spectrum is -1.56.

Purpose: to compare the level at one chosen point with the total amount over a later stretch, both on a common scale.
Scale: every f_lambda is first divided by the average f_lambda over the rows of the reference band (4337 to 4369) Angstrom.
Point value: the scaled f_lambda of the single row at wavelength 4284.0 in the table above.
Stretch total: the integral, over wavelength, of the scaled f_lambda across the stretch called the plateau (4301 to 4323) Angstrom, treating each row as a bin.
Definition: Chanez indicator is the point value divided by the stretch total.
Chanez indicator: 0.051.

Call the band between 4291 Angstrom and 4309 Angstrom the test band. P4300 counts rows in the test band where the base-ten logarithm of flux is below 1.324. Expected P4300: 6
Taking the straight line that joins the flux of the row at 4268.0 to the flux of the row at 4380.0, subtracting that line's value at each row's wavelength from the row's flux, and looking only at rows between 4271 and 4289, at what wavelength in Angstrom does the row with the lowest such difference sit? 4272.0 Angstrom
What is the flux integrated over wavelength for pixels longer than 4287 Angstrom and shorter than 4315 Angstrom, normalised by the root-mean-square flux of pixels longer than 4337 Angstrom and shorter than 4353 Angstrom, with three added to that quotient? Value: 31.2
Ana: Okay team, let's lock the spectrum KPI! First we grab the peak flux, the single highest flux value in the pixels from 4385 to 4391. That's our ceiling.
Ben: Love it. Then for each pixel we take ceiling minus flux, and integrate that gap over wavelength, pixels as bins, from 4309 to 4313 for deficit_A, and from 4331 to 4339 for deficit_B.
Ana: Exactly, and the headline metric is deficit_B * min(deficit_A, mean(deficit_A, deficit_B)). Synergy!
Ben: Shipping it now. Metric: 361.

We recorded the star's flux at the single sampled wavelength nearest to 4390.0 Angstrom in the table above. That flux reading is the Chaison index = 23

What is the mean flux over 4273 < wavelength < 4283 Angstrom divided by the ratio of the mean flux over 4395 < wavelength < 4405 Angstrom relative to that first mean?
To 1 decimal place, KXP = 20.8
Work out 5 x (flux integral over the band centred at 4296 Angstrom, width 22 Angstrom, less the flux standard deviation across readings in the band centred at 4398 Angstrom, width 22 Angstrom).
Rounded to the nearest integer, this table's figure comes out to 2271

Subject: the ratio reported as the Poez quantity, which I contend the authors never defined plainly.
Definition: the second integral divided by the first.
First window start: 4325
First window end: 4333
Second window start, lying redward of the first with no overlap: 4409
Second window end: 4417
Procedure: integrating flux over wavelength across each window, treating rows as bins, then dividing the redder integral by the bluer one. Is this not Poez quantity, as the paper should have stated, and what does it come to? 1.22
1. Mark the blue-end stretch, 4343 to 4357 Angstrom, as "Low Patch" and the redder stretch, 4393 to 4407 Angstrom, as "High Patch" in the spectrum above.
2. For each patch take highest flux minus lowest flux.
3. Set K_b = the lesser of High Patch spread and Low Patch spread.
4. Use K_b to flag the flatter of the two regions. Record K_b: 1.4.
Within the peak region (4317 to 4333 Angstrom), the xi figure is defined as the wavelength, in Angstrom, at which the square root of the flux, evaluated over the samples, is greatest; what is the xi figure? 4320.0 Angstrom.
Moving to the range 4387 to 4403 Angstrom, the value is 4400.0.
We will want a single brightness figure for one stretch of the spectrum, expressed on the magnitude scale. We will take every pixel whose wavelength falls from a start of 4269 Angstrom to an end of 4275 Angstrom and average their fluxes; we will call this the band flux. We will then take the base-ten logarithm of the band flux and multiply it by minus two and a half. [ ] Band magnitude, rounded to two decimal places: -3.33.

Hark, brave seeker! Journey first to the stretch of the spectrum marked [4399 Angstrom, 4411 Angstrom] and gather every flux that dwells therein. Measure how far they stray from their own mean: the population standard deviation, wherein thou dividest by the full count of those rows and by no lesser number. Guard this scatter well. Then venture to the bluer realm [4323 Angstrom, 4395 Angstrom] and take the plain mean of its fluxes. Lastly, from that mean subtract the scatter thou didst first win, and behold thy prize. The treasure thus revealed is 20.2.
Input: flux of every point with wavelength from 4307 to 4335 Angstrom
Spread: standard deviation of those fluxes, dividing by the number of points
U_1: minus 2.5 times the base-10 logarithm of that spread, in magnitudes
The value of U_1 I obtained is -0.7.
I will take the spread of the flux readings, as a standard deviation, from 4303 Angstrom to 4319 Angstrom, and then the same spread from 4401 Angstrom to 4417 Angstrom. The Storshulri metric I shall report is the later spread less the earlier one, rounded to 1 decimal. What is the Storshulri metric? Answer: -0.5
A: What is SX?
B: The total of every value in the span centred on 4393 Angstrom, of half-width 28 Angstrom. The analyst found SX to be 634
